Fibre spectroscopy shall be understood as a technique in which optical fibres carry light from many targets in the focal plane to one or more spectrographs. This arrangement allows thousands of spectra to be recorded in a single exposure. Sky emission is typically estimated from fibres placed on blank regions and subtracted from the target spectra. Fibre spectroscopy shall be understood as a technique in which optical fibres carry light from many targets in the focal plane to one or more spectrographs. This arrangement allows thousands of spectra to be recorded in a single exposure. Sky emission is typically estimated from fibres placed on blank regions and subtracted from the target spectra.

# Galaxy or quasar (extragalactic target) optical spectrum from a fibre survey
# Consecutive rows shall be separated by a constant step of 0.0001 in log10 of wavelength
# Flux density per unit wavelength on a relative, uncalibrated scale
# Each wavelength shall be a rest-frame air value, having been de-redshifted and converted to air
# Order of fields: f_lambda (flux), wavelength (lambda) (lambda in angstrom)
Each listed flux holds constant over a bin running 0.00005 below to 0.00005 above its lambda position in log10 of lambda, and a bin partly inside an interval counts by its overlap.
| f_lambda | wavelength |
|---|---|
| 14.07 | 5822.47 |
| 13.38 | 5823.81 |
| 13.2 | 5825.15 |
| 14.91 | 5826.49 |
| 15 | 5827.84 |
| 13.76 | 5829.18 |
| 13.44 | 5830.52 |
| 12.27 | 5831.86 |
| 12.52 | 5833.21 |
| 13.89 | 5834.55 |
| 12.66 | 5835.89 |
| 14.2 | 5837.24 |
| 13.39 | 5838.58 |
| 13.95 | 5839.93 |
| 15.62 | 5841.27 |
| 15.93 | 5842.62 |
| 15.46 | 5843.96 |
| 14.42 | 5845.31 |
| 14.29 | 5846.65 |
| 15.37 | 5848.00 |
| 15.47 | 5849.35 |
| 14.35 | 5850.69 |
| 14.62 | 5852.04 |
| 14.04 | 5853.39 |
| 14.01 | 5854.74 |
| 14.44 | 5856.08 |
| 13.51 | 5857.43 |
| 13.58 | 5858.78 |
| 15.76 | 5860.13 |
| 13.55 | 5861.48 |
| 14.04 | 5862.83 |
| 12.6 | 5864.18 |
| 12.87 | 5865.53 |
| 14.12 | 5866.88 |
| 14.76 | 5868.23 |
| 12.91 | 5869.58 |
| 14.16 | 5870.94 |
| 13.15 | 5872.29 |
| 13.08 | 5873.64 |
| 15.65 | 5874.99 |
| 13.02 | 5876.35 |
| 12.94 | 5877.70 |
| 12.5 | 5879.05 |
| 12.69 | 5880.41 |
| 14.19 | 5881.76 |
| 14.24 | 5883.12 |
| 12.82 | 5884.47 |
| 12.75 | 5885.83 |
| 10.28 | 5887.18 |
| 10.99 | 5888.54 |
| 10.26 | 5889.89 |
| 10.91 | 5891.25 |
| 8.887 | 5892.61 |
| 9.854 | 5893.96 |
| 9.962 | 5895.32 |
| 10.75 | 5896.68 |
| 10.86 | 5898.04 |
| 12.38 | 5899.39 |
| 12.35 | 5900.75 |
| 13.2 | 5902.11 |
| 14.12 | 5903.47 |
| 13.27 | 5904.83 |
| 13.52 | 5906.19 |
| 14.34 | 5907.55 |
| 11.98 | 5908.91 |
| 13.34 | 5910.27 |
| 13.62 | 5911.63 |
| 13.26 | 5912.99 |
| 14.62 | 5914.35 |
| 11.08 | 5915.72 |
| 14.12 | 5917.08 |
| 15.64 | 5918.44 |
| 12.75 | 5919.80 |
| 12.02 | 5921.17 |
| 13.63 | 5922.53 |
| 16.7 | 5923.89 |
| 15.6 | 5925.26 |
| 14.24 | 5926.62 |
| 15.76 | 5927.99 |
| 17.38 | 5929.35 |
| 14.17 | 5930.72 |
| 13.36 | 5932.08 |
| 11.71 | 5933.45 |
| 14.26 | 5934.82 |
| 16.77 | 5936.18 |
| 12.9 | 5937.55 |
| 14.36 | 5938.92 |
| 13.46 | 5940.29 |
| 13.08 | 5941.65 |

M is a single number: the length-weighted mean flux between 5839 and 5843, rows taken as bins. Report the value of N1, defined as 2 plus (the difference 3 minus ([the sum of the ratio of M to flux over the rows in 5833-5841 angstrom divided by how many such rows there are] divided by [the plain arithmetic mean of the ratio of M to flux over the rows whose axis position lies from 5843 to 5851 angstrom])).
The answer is 3.89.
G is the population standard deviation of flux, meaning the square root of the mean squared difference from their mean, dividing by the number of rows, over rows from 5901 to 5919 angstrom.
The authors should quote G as 1.1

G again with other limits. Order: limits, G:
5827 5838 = 0.9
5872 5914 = 1.6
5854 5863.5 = 0.7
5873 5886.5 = 0.9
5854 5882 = 0.9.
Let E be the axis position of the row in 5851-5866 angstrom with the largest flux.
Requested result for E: 5860.13 angstrom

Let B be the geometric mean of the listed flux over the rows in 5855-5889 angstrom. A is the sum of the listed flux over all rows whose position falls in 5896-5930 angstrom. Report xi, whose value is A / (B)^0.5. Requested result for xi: 93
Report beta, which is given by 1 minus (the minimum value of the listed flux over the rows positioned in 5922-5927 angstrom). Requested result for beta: -12.6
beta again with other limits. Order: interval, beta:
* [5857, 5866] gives -11.6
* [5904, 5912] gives -11.0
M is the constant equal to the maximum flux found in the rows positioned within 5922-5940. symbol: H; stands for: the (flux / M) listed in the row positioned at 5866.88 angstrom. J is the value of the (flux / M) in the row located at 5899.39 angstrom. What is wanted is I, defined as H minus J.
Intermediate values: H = 0.81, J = 0.712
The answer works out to 0.10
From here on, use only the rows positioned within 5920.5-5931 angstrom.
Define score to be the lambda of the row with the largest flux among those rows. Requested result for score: 5929.35 angstrom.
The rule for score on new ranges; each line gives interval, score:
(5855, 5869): 5860.13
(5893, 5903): 5902.11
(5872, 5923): 5874.99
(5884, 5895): 5884.47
